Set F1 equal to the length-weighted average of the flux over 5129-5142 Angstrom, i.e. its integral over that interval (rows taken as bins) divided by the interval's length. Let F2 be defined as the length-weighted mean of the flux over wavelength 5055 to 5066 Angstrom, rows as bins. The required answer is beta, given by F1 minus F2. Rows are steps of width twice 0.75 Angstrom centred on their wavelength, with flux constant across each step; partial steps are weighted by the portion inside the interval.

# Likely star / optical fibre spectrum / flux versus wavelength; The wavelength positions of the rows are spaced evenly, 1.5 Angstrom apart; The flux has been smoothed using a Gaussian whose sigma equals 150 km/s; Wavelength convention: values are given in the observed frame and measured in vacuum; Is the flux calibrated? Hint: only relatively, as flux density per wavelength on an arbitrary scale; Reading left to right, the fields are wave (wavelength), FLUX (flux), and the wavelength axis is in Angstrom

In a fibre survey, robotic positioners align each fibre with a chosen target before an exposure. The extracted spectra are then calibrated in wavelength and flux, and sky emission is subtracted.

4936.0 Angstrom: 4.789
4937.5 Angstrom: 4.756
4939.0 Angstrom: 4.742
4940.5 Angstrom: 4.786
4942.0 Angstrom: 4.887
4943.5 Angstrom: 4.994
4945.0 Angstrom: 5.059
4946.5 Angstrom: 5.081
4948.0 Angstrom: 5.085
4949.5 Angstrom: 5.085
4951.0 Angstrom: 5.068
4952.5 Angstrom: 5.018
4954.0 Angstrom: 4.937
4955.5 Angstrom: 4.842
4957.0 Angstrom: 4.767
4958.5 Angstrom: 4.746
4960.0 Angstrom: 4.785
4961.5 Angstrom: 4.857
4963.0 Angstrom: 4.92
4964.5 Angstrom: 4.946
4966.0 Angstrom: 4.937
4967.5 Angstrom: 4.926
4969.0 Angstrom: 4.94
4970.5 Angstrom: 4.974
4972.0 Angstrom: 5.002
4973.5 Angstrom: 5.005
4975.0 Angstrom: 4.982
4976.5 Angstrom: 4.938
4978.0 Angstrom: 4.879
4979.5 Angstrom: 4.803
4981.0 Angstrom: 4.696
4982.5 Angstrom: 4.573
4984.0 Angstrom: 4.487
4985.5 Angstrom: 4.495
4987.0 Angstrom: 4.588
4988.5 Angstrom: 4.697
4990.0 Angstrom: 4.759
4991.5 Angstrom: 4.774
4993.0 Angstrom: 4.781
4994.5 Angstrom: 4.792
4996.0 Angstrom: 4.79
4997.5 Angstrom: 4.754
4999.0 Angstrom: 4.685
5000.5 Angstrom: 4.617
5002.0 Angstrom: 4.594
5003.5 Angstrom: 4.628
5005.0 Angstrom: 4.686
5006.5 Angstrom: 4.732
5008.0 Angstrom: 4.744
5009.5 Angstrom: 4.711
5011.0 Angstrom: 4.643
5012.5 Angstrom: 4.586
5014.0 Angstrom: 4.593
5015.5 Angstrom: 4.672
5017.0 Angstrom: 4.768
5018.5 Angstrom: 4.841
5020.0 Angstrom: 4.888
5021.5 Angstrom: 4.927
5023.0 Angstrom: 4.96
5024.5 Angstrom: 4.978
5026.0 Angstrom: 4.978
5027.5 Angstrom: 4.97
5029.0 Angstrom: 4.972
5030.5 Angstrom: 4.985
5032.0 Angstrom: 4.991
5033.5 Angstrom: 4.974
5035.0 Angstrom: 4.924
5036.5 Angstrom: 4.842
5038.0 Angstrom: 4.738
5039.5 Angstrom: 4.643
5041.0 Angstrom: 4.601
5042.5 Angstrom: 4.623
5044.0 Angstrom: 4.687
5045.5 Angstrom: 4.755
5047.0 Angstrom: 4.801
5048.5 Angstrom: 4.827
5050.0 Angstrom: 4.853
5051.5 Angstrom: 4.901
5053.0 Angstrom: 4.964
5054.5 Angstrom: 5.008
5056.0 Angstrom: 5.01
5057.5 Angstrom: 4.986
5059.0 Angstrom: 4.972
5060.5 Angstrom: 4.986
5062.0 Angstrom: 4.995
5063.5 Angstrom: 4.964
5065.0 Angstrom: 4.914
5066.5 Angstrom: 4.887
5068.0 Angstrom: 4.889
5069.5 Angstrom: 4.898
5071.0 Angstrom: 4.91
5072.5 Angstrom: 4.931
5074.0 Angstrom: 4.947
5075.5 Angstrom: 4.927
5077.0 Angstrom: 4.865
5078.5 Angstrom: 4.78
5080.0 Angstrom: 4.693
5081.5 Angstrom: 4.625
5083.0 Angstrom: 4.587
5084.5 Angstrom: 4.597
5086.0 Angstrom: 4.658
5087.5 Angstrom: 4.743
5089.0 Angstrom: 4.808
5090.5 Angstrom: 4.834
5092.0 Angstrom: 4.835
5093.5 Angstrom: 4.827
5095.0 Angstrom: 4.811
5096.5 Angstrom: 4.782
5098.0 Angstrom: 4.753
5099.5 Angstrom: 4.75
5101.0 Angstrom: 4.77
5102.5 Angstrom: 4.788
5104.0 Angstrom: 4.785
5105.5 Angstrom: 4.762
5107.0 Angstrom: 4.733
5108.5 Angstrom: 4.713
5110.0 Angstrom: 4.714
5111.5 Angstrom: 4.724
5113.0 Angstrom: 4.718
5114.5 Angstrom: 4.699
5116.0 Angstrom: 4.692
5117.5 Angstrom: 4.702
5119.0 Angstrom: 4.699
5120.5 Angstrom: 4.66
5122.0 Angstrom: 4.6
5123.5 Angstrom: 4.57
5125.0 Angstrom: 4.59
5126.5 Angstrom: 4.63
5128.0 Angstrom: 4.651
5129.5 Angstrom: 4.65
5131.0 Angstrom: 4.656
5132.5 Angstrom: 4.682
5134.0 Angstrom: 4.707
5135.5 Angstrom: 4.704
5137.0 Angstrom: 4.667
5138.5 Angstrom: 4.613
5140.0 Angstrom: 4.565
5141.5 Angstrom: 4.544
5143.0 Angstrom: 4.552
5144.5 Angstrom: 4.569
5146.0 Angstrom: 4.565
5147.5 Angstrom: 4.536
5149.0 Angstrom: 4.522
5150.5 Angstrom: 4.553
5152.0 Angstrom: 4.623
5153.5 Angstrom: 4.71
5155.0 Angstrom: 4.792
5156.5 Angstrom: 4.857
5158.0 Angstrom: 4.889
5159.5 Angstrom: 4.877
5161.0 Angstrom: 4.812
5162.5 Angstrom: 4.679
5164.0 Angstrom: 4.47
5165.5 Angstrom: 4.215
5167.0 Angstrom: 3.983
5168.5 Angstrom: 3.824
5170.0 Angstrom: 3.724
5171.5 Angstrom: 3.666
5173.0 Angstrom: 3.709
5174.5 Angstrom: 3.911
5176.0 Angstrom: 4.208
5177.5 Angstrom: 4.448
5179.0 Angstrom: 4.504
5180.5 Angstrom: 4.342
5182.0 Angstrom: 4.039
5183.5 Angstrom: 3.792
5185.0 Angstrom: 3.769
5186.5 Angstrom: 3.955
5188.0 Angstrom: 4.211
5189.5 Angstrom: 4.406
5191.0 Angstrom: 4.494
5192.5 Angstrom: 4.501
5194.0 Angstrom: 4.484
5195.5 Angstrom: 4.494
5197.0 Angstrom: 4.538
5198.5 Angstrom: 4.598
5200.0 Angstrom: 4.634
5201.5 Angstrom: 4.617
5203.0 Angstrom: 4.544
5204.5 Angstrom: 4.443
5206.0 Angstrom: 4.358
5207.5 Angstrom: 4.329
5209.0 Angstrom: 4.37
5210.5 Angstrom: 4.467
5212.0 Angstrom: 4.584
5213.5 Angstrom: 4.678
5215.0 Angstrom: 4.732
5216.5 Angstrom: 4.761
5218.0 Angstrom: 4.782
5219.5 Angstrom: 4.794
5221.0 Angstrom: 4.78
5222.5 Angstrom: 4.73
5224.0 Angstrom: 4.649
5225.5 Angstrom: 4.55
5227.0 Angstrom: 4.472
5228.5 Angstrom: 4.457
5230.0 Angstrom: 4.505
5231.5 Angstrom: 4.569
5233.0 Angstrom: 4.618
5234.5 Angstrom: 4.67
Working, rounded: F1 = 4.64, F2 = 4.97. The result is -0.33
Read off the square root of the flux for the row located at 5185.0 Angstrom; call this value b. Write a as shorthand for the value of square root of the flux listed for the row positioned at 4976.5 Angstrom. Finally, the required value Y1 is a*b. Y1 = 4.31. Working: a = 2.22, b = 1.94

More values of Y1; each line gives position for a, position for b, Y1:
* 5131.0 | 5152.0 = 4.64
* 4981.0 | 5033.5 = 4.83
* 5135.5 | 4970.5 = 4.84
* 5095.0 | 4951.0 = 4.94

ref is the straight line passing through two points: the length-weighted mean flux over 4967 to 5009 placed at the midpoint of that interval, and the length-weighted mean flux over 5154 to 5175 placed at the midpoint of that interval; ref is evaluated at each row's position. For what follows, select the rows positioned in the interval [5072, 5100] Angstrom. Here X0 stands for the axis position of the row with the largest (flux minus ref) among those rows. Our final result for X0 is 5074.0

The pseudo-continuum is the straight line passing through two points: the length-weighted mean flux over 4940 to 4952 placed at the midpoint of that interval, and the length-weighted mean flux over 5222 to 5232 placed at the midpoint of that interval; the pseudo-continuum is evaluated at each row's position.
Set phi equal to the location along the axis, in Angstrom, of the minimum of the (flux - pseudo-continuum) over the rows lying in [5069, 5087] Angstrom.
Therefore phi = 5083.0 Angstrom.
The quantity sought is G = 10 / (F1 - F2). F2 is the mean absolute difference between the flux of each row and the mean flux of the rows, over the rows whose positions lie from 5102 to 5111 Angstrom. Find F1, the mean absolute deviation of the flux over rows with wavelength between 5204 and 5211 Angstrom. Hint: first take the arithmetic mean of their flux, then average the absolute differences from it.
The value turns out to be 497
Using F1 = 0.05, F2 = 0.03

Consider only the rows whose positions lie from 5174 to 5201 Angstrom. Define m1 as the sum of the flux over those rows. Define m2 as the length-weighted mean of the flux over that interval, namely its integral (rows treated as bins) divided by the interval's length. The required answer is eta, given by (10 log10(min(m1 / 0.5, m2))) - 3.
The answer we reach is 3.34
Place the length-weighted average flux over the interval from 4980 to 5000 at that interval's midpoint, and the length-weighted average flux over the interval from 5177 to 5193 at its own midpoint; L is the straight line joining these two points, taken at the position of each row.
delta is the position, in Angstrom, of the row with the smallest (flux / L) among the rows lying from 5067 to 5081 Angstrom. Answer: 5080.0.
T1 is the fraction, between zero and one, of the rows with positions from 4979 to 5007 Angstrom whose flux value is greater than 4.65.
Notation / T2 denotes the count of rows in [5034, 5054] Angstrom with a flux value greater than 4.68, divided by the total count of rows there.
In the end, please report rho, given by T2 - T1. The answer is 0.14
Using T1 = 0.6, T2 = 0.77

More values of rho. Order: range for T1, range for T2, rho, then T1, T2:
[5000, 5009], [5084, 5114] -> 0.40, 0.5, 0.90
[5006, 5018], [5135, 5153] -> -0.54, 0.6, 0.08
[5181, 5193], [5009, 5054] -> 0.77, 0.0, 0.77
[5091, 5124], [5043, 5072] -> 0.09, 0.9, 1.00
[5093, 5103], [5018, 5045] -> -0.17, 1.0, 0.83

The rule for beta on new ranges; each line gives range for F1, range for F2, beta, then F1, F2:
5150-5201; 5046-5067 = -0.59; 4.34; 4.93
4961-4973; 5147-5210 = 0.57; 4.94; 4.37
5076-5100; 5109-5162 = 0.08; 4.75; 4.67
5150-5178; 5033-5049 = -0.40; 4.36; 4.76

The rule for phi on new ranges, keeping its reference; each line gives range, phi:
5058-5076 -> 5066.5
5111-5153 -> 5149.0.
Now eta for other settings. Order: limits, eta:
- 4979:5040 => 3.78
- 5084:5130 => 3.74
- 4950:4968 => 3.90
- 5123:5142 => 3.66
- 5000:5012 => 3.69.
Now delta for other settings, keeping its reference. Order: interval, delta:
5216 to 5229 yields 5228.5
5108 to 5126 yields 5123.5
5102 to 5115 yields 5108.5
